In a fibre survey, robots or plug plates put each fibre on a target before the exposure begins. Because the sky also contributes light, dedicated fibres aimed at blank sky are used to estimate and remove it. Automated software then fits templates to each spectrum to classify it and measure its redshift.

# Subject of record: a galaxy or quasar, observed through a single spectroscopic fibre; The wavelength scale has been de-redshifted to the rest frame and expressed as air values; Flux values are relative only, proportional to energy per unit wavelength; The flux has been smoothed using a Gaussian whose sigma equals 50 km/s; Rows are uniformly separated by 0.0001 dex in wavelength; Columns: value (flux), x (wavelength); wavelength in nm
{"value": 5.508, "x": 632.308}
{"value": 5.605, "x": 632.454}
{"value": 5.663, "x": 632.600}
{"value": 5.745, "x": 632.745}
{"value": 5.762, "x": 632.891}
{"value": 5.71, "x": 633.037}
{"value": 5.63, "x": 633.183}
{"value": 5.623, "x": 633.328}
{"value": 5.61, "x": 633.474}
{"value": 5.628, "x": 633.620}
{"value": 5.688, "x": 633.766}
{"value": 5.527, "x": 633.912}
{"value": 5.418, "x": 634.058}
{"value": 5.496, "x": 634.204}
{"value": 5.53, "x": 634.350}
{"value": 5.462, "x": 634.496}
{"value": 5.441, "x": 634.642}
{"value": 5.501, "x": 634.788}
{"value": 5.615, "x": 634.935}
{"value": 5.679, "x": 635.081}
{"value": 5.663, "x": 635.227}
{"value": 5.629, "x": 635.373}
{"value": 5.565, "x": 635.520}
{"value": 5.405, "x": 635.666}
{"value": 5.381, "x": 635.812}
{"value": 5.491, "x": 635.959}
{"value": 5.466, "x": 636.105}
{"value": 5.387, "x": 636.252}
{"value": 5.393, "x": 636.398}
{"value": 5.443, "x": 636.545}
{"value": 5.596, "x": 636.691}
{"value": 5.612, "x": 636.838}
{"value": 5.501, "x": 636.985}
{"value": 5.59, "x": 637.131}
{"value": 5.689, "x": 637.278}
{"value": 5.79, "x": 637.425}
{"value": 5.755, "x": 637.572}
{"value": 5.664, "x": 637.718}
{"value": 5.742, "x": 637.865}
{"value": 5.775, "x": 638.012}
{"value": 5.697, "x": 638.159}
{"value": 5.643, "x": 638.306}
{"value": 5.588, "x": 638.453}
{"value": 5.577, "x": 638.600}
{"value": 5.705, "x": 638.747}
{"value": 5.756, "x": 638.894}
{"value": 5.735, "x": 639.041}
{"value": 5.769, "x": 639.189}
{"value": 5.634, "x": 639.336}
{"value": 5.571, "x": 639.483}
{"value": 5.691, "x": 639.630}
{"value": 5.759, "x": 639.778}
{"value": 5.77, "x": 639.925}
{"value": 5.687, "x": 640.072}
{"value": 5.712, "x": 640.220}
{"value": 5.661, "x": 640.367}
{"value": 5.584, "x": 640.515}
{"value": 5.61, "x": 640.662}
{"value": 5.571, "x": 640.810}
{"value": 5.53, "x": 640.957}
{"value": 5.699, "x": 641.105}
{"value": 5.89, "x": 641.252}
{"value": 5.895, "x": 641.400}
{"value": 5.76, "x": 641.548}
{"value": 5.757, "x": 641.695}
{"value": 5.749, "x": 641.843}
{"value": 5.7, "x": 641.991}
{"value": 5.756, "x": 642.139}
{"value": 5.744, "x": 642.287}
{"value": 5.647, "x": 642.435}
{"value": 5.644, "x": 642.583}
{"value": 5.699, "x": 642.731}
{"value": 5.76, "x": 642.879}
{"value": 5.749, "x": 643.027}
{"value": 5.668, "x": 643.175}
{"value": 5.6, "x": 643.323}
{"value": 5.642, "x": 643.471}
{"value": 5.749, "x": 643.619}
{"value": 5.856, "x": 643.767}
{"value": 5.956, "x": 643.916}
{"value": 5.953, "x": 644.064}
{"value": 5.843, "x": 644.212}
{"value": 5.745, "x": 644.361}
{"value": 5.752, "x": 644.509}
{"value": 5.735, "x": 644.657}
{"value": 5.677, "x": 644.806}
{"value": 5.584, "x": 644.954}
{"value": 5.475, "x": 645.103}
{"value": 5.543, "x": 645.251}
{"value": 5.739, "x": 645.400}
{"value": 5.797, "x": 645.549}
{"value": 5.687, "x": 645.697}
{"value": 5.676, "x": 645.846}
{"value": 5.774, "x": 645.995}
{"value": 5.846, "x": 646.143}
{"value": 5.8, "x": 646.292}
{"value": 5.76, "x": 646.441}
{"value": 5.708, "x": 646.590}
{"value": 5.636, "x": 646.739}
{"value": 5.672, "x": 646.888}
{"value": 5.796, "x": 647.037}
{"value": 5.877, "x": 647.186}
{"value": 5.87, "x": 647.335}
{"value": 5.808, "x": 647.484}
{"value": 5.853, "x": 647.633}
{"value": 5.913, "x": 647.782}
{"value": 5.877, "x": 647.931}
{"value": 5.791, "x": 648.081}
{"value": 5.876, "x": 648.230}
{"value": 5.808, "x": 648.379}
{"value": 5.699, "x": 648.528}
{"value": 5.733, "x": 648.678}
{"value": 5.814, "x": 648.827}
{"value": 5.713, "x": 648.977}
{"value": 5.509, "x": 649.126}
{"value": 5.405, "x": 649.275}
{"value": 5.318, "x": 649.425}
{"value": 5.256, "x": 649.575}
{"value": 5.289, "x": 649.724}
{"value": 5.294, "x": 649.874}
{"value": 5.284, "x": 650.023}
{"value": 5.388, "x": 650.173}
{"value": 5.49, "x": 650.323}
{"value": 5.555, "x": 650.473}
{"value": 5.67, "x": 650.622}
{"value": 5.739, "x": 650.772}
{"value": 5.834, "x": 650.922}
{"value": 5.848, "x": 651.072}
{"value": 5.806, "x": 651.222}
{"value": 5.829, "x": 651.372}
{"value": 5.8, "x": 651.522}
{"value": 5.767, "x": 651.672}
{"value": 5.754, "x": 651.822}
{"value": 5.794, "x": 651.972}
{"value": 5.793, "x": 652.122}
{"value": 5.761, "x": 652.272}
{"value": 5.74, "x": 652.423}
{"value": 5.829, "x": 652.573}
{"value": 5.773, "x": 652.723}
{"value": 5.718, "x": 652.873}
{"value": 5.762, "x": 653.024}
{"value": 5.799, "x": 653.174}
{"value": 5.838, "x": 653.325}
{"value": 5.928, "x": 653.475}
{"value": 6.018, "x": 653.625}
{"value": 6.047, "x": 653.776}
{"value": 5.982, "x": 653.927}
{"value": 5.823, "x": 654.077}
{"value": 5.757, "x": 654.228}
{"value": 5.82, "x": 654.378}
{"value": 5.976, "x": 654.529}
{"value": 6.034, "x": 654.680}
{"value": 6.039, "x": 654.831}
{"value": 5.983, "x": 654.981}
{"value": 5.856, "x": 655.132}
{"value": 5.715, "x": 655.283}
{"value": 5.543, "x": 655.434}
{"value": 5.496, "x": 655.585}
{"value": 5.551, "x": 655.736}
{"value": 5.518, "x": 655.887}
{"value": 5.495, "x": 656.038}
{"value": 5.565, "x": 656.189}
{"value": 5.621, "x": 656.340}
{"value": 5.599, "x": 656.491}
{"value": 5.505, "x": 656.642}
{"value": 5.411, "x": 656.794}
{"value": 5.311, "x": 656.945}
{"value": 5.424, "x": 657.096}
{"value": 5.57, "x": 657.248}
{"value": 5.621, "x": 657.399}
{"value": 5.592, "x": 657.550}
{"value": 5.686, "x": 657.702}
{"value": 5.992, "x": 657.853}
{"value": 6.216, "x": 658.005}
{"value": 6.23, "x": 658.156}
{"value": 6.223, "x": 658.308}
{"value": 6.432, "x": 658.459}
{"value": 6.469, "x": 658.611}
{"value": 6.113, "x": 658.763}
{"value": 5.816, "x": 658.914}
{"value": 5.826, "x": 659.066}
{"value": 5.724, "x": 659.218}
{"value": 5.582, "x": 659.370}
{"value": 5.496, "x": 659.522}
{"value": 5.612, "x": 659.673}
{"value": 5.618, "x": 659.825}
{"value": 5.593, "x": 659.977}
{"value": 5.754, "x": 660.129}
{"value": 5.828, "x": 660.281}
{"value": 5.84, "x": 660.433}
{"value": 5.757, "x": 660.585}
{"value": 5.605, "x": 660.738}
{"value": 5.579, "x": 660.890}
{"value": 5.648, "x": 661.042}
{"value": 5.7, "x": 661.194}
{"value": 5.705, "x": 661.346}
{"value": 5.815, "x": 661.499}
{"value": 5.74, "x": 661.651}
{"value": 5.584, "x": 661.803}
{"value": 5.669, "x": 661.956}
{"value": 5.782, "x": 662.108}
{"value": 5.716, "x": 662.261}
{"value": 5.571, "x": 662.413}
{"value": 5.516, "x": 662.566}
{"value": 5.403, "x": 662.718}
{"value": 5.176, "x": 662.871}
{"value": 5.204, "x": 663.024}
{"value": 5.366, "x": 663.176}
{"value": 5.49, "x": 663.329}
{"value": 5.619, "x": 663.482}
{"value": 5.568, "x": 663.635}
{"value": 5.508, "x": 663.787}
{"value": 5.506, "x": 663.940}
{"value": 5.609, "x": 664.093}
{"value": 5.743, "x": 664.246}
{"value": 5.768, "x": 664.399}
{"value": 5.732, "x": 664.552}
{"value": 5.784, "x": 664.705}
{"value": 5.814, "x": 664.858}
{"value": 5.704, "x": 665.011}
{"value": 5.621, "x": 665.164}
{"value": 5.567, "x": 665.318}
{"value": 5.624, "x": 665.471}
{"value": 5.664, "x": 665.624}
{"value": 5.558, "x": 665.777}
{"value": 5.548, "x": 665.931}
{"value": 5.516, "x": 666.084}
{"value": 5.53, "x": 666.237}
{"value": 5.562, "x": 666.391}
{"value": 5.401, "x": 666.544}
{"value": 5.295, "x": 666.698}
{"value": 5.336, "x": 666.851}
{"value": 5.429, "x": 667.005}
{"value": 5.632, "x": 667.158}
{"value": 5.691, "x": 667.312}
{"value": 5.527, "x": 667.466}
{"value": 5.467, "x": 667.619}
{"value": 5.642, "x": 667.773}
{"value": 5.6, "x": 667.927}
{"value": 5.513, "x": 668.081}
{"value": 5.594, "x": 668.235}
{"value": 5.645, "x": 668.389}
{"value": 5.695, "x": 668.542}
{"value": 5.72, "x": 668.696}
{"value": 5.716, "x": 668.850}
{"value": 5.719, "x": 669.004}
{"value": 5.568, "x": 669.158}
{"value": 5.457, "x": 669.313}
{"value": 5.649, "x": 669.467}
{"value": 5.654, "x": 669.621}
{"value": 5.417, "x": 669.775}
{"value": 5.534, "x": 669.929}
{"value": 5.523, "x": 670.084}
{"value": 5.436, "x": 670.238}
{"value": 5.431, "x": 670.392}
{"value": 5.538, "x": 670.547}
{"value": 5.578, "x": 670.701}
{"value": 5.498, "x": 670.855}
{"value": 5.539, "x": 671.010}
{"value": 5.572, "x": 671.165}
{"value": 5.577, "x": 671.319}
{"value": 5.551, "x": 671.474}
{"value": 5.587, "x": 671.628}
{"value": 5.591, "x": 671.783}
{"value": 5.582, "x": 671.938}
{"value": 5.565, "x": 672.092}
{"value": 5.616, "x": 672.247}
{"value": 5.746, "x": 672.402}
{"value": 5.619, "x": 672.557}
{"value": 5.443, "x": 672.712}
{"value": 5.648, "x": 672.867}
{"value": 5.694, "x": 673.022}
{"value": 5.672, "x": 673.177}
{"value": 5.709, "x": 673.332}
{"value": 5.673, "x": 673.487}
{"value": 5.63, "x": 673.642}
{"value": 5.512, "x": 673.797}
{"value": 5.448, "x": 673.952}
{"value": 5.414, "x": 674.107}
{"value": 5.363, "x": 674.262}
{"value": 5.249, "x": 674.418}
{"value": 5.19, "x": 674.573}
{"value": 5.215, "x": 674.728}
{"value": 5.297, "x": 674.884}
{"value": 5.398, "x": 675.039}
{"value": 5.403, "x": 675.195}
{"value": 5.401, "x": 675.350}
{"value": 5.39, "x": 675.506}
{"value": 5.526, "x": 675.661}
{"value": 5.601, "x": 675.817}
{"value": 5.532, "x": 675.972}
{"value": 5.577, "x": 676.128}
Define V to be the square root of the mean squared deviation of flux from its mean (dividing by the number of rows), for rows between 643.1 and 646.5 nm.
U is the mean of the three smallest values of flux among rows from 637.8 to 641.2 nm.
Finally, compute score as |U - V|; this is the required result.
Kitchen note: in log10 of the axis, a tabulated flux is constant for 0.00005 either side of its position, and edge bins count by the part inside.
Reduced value 5.44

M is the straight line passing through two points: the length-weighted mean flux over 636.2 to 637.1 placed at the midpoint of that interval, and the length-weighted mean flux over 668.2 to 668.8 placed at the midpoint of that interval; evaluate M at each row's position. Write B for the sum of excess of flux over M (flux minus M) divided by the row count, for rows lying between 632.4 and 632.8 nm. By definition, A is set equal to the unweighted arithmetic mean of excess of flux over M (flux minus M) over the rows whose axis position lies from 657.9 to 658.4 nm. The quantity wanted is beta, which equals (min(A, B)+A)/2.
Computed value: 0.40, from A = 0.6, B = 0.19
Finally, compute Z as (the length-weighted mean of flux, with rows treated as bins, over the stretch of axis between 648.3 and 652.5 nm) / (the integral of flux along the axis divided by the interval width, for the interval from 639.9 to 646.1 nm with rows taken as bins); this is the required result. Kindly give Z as 0.99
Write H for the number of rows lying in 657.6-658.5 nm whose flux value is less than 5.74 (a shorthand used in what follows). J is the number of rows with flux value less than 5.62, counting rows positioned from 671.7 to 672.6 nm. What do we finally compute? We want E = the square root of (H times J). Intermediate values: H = 1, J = 5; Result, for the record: 2.2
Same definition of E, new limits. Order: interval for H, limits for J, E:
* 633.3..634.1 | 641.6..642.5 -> 0.0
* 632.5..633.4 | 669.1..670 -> 4.0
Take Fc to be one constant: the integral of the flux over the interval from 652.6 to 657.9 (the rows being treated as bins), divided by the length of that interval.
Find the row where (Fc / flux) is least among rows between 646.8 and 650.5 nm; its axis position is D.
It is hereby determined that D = 647.782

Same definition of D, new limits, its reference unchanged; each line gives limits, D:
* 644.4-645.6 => 645.549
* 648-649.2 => 648.230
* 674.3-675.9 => 675.817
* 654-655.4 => 654.831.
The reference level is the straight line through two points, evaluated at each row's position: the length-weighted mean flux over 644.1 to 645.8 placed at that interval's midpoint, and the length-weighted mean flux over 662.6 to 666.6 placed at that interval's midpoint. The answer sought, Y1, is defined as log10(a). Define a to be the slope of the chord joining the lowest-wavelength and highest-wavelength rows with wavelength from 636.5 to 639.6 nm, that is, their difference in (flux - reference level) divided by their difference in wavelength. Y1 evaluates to -1.3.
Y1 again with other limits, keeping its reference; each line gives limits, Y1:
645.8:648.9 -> -1.3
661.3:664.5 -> -1.6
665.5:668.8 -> -1.6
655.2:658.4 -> -0.8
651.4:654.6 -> -1.2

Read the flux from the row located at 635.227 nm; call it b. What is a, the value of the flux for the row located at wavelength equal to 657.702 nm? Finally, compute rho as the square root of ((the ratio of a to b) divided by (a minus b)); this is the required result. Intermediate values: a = 5.686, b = 5.663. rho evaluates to 6.6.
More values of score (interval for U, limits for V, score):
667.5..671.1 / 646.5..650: 5.22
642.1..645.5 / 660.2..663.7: 5.36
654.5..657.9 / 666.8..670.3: 5.27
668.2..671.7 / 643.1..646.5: 5.31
